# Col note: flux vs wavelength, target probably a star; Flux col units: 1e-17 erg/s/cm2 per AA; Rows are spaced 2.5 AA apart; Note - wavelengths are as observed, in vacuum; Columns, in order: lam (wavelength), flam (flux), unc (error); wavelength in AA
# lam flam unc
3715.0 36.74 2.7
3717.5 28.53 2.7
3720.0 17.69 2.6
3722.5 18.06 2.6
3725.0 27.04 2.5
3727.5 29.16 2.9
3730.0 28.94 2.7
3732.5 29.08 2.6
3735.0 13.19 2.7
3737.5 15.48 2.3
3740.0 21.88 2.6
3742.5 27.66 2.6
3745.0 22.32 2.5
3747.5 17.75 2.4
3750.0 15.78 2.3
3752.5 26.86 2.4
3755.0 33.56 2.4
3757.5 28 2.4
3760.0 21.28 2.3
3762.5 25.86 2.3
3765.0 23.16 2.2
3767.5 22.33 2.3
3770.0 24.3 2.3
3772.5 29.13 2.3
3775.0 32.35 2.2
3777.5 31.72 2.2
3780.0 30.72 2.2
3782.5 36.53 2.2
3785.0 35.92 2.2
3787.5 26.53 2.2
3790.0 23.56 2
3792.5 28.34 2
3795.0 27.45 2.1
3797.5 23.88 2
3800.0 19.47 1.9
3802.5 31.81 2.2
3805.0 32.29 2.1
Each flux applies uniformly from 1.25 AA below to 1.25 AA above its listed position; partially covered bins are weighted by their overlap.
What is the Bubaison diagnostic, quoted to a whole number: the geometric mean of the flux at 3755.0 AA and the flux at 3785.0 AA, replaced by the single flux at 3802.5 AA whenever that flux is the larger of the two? 35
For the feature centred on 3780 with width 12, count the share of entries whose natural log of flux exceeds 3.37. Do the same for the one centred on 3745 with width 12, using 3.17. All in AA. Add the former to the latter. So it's 1.2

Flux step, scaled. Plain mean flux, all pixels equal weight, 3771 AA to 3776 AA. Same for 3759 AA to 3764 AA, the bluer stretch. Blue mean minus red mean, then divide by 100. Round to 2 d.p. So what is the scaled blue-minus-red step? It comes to -0.07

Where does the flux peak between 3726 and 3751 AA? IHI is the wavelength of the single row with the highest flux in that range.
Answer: 3727.5 AA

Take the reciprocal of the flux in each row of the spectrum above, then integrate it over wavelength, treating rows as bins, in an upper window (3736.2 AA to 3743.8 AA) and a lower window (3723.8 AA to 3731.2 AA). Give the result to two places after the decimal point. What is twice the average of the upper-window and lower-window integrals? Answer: 0.63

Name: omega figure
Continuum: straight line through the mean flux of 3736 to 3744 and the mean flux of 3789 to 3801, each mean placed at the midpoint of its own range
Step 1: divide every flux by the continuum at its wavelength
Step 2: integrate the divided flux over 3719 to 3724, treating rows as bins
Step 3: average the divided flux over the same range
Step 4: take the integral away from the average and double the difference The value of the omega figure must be -7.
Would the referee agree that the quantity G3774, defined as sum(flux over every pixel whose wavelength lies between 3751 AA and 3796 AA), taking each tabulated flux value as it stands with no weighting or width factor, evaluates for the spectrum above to 508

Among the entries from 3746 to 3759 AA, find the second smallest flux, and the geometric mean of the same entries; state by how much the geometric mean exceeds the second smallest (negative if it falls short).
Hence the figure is 5.7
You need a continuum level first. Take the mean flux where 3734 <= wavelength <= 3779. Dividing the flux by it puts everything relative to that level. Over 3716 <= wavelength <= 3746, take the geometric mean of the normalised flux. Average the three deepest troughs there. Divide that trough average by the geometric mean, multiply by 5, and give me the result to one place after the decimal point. 3.4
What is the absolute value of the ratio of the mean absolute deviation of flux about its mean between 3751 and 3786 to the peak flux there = 0.114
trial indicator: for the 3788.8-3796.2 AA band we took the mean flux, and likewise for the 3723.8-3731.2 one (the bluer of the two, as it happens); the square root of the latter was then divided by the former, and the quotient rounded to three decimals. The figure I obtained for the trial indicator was 0.201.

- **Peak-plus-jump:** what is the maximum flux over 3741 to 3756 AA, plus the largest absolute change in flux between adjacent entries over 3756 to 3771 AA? 40.3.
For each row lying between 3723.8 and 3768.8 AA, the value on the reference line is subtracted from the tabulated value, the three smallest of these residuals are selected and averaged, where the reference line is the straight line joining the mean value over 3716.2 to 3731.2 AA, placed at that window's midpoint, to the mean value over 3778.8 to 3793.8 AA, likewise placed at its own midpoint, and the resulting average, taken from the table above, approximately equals -11.6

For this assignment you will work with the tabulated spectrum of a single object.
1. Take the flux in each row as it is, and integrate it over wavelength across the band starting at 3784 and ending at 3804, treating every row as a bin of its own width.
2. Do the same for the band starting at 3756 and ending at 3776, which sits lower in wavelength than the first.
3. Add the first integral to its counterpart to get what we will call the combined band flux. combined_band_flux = 1058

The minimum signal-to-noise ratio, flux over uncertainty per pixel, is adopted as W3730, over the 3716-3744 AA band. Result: 4.9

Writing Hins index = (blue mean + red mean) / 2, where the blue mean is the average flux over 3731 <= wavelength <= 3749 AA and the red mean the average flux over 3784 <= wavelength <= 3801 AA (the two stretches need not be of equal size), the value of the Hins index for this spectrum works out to 23.8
